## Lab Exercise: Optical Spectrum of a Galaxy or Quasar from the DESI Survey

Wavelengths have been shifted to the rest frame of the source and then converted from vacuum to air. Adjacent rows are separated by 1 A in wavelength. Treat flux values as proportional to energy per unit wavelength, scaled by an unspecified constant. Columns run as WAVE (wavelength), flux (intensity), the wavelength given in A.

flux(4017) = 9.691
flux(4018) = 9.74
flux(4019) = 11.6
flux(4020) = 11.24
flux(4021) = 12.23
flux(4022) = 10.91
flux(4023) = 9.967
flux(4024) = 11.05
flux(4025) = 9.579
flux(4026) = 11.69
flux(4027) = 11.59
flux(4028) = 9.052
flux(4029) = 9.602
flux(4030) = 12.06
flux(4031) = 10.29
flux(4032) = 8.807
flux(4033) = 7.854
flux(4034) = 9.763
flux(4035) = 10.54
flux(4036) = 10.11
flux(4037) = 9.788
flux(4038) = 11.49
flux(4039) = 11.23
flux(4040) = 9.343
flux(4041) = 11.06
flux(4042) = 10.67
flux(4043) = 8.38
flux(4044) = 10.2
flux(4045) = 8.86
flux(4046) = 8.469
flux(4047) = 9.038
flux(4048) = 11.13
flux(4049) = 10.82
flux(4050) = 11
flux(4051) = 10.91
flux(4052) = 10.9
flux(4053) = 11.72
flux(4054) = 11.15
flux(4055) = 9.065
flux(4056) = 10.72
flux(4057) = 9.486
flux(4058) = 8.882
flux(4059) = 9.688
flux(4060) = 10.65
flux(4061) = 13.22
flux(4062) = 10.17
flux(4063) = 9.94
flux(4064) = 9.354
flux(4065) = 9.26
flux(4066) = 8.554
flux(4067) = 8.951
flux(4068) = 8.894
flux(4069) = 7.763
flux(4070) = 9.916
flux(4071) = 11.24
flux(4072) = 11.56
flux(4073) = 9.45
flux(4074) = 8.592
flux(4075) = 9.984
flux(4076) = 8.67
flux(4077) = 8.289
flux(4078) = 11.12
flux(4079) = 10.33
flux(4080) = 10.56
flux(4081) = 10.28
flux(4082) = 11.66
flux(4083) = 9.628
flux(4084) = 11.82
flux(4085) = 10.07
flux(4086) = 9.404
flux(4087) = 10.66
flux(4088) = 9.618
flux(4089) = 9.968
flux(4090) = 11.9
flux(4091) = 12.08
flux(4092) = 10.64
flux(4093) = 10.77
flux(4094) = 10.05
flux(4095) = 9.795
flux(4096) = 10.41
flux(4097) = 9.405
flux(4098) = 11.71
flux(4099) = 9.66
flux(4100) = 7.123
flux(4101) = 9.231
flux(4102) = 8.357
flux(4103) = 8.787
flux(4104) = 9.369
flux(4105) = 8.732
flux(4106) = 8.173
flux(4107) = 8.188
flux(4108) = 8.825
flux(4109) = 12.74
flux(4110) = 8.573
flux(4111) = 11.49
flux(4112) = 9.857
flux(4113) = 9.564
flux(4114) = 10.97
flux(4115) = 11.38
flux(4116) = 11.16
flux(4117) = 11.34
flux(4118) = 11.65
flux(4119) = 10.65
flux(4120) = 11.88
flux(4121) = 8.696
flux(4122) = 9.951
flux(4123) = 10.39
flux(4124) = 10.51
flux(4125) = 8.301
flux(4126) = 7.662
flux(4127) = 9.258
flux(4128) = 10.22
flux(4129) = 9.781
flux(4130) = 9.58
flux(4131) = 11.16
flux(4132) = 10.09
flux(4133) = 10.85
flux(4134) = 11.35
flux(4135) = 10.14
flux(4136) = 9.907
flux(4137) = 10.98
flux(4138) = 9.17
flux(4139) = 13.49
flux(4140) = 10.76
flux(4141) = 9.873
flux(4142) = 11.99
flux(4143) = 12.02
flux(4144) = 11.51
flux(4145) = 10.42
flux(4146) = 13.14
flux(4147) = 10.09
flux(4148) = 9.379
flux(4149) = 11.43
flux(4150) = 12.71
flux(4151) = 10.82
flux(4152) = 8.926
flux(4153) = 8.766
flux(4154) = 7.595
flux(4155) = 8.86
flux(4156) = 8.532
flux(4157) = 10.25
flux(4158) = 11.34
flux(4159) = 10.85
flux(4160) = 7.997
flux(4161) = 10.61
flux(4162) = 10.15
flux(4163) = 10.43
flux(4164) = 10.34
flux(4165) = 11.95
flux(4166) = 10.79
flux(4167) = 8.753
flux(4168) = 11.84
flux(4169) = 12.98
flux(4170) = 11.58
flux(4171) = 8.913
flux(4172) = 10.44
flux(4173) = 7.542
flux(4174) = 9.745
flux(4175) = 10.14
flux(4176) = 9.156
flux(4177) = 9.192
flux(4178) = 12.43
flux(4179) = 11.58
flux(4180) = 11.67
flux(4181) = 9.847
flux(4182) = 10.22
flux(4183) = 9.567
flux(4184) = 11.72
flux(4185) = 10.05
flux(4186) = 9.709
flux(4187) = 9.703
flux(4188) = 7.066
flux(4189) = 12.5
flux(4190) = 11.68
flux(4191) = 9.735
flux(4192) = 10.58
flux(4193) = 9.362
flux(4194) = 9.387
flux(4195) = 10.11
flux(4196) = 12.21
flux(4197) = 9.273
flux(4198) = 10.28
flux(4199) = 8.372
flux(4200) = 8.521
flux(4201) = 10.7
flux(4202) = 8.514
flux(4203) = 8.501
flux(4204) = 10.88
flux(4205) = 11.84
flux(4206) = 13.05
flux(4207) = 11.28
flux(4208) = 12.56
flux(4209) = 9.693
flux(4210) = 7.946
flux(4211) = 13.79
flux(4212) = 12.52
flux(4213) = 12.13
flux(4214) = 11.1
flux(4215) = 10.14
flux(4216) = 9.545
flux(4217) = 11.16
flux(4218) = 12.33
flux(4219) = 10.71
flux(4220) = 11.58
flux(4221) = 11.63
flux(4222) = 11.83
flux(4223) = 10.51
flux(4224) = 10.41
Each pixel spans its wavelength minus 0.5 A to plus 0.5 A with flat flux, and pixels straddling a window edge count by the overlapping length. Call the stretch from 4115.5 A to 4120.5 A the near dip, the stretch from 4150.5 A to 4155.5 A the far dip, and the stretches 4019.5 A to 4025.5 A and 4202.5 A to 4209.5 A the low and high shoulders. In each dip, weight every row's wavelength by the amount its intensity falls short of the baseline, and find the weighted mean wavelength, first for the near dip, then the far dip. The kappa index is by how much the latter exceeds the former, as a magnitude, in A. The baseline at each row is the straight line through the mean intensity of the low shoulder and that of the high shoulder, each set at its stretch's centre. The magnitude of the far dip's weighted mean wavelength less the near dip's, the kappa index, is 35.1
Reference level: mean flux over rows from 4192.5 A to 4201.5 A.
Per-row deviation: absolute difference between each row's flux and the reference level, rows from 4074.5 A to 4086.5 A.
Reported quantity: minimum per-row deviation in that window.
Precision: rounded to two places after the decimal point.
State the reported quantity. 0.17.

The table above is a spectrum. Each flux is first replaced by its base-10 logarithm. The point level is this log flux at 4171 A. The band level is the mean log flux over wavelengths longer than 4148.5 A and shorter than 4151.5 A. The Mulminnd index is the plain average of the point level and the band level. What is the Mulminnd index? 1.01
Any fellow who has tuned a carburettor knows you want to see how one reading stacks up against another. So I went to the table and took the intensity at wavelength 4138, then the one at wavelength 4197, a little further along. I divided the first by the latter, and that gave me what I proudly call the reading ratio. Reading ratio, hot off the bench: 0.99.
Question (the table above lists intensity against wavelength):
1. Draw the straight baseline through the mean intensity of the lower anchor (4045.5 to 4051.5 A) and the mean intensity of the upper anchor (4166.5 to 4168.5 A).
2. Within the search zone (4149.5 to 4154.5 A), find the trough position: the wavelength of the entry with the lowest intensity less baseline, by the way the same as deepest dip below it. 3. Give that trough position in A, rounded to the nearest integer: 4154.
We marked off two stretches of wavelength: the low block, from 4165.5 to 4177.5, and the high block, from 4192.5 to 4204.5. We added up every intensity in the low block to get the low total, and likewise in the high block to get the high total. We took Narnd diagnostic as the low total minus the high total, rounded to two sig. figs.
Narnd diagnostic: 5.0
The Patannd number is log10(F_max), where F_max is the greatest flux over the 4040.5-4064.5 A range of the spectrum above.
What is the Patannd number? 1.12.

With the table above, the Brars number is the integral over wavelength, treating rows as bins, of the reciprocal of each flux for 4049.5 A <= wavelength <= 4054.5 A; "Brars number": 0.449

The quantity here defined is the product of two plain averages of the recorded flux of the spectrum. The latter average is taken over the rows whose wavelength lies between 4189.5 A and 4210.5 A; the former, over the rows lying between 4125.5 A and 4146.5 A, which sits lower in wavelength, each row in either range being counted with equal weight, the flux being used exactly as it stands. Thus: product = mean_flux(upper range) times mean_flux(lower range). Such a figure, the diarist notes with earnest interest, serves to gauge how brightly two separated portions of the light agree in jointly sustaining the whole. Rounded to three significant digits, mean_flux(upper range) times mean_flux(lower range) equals 109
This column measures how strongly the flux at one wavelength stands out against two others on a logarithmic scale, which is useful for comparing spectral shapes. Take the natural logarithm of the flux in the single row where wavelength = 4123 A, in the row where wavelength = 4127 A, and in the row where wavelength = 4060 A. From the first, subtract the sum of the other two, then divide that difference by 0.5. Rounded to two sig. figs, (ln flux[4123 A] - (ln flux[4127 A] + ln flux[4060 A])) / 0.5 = -4.5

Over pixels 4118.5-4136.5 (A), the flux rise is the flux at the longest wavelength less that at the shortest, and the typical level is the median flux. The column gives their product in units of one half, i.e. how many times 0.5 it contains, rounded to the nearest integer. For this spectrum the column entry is -15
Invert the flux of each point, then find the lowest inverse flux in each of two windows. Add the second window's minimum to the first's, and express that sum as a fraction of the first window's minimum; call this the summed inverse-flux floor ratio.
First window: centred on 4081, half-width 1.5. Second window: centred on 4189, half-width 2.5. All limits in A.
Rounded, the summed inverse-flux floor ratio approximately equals 1.93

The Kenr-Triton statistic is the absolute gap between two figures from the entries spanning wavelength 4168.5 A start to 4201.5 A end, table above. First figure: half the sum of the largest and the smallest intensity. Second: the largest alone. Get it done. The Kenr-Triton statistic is 3.0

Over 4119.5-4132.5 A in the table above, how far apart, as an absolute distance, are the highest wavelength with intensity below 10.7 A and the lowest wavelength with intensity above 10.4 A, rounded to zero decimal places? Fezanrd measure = 12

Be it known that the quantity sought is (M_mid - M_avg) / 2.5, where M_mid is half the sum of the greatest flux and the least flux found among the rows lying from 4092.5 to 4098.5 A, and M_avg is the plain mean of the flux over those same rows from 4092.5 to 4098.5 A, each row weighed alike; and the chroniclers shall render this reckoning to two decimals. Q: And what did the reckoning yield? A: 0.08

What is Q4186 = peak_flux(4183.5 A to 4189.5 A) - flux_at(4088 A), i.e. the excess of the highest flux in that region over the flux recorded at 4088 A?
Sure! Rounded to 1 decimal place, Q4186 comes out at 2.9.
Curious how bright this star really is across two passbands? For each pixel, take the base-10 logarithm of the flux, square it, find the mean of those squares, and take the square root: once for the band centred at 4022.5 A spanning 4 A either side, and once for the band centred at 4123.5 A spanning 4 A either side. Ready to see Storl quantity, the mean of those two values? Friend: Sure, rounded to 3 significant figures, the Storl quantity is 1.01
